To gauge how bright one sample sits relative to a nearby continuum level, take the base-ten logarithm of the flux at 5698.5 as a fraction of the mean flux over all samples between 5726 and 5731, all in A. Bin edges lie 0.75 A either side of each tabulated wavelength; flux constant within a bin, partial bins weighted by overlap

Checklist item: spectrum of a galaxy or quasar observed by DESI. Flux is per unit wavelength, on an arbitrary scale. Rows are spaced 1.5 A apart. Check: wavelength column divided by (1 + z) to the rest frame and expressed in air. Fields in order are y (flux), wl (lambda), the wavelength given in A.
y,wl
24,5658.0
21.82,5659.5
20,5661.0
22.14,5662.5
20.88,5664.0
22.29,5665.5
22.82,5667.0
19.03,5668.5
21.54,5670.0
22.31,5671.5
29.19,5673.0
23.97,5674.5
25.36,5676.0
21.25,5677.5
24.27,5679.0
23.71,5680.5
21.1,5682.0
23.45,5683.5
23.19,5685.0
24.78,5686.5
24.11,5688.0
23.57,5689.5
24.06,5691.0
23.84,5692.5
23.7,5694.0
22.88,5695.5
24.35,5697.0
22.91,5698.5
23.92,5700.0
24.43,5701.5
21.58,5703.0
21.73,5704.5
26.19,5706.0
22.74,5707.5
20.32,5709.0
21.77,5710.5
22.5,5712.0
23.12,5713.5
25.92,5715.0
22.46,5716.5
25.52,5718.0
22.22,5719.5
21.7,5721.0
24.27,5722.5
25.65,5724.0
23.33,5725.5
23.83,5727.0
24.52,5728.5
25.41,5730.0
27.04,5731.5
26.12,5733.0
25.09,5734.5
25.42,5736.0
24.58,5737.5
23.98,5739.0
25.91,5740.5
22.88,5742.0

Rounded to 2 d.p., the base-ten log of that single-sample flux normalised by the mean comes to -0.03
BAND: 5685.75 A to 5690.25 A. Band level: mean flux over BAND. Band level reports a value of 24.2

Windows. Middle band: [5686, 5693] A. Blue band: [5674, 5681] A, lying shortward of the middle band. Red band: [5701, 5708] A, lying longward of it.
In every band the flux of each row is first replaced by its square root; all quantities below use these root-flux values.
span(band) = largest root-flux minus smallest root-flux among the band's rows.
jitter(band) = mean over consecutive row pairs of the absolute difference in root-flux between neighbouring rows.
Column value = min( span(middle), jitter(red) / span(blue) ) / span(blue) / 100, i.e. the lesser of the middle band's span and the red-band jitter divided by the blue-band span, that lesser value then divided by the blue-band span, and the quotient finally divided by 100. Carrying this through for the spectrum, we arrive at 0.0029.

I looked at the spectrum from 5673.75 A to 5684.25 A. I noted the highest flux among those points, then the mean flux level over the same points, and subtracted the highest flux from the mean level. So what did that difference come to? -2.1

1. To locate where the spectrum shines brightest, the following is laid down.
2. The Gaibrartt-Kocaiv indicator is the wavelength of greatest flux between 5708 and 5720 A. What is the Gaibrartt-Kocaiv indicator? 5715.0 A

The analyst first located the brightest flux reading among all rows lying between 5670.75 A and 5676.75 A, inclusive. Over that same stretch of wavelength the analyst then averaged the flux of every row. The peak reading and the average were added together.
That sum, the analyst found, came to 54.4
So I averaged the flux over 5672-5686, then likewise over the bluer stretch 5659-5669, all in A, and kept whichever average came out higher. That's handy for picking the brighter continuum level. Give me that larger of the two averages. 23.9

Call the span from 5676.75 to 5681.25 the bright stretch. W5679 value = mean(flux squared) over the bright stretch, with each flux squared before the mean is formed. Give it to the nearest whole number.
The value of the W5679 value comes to 534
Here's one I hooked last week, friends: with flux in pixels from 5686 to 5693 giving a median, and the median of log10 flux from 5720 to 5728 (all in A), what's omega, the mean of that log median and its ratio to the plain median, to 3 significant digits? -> 0.717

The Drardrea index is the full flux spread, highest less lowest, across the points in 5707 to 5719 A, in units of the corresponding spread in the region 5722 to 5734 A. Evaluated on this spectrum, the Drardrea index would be 1.5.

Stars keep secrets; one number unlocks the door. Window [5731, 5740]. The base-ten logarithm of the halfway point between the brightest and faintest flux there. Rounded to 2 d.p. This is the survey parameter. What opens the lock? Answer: 1.41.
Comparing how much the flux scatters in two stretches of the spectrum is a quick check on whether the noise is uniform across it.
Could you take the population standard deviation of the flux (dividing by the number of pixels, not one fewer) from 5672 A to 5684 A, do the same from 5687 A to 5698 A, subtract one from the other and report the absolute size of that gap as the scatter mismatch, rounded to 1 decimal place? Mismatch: 1.9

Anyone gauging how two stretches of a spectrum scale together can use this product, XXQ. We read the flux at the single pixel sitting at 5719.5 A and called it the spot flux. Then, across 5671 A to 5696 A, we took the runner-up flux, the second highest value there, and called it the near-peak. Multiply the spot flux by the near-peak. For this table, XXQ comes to 563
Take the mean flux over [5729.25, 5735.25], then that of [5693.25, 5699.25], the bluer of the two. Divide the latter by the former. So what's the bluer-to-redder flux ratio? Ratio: 0.91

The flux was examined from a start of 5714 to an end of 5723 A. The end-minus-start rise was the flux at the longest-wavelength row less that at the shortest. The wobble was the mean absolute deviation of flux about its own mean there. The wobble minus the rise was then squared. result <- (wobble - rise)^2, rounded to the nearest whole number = 10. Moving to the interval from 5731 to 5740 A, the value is 15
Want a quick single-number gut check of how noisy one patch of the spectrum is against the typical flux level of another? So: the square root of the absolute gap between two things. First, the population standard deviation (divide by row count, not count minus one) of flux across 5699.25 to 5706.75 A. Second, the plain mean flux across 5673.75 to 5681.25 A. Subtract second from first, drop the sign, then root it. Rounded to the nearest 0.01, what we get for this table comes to 4.69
